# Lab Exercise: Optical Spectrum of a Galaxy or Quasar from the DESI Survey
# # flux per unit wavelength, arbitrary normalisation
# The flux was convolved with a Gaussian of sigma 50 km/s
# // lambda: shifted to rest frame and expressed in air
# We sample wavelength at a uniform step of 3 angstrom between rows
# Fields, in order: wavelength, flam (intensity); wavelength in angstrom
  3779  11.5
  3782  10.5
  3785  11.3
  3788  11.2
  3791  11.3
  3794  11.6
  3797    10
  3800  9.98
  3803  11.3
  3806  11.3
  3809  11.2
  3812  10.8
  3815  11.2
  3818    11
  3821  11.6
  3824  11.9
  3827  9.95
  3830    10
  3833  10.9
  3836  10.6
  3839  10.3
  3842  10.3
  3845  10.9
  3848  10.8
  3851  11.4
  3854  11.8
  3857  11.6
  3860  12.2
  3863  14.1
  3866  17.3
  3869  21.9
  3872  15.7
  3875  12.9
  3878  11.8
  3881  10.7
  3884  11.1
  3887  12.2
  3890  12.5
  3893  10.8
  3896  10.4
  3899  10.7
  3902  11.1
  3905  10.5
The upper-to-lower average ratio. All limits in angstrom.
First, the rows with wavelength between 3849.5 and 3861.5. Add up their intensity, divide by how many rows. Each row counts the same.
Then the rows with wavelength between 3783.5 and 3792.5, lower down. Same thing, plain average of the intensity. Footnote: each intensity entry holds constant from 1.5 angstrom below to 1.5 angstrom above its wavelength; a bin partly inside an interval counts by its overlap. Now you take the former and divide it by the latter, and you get 1.04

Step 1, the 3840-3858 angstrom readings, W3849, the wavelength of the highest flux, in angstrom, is 3854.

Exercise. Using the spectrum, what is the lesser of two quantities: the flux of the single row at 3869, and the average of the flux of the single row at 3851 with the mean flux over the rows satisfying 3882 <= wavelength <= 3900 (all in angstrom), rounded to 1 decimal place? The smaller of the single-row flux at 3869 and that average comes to 11.3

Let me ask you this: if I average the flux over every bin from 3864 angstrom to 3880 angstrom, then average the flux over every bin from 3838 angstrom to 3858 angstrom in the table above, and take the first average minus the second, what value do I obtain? 5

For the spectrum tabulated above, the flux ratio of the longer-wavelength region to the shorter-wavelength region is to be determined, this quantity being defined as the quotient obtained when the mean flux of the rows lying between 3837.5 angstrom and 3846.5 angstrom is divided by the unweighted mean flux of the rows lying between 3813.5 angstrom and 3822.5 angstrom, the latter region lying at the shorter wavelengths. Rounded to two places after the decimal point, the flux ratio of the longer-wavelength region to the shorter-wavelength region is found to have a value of 0.93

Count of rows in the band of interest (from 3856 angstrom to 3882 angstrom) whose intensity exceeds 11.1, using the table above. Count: 8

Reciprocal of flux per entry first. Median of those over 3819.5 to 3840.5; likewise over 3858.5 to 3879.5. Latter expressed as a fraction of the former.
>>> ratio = 0.75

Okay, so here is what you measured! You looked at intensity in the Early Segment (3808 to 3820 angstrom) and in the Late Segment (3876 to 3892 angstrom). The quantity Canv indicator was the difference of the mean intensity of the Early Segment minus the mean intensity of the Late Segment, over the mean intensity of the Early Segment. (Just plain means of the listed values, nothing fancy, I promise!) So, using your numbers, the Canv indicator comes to -0.055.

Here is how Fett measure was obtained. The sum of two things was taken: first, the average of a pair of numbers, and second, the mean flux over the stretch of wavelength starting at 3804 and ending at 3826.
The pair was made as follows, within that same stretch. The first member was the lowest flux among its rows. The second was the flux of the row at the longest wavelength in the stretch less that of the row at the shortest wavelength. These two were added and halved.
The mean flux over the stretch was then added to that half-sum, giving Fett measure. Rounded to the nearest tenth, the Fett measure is 17.0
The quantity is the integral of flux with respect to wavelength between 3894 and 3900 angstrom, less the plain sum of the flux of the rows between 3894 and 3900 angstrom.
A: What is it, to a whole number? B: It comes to 42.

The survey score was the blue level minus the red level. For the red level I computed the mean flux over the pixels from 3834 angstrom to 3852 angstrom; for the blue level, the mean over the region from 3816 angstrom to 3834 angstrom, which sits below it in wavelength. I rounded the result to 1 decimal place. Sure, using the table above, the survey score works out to 0.2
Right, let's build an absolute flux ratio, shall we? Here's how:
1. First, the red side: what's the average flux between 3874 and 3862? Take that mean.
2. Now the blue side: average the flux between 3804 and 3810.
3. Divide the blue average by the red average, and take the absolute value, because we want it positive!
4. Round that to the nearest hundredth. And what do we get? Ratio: 0.65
